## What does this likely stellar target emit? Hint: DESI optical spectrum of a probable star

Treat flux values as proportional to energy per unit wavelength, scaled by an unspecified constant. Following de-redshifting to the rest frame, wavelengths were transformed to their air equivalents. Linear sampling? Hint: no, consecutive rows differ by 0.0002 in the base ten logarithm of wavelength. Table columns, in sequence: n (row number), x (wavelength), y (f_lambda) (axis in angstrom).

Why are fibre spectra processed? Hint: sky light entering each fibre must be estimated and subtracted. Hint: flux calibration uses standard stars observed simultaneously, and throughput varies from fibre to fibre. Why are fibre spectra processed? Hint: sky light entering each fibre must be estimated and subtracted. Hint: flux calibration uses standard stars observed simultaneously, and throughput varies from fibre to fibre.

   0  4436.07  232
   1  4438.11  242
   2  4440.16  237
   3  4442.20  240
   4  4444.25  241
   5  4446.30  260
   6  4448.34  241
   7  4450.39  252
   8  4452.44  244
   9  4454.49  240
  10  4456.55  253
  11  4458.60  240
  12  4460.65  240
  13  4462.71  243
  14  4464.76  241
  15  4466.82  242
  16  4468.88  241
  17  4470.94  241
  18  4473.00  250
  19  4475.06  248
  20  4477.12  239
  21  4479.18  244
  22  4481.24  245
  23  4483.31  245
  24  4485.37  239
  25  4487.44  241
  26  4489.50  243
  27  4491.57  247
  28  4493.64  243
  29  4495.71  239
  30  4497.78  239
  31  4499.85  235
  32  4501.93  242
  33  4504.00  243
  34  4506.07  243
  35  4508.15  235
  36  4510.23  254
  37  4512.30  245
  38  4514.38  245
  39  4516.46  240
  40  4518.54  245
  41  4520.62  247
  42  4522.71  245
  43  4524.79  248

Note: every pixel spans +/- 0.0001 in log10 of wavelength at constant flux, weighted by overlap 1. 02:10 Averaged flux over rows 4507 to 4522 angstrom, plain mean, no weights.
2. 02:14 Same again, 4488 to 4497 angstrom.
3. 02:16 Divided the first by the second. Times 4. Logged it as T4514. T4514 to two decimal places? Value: 4.02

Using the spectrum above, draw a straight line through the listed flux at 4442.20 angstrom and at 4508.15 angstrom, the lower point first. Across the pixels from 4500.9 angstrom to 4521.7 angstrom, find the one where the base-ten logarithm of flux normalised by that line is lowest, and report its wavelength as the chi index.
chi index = 4508.15 angstrom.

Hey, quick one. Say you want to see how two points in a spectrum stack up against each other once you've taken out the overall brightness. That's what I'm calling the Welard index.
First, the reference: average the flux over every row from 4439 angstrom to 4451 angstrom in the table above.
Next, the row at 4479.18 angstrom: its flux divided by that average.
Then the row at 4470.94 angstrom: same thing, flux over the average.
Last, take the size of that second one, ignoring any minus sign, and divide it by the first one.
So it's 0.99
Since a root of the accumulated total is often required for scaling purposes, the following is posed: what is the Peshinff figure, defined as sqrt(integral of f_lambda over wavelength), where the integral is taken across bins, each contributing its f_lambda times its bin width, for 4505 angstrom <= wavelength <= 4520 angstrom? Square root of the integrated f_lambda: 60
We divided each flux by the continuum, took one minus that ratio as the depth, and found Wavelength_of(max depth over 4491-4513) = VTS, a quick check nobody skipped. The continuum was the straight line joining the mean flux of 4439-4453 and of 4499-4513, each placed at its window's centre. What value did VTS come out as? 4499.85 angstrom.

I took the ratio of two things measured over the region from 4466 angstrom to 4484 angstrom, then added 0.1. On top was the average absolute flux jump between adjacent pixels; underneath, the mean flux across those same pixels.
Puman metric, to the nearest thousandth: 0.114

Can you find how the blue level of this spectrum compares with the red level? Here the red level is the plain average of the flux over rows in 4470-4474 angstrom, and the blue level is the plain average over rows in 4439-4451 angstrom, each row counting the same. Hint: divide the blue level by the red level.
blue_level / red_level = 1.00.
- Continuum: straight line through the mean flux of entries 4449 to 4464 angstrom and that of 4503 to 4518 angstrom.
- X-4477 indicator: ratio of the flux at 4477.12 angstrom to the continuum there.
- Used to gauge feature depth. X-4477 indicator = 0.98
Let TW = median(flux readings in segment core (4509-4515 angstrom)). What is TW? 245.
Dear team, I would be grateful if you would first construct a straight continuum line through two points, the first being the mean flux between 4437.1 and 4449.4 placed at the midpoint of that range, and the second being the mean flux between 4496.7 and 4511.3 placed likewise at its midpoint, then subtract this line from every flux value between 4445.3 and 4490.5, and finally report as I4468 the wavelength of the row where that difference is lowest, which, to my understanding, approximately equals 4477.12 angstrom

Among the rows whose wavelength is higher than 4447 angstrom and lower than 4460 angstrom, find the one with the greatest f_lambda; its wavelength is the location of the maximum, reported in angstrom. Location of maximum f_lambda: 4456.55 angstrom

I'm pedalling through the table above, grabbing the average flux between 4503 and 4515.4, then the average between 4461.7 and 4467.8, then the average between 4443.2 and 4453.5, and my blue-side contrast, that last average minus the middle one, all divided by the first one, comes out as 0.023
